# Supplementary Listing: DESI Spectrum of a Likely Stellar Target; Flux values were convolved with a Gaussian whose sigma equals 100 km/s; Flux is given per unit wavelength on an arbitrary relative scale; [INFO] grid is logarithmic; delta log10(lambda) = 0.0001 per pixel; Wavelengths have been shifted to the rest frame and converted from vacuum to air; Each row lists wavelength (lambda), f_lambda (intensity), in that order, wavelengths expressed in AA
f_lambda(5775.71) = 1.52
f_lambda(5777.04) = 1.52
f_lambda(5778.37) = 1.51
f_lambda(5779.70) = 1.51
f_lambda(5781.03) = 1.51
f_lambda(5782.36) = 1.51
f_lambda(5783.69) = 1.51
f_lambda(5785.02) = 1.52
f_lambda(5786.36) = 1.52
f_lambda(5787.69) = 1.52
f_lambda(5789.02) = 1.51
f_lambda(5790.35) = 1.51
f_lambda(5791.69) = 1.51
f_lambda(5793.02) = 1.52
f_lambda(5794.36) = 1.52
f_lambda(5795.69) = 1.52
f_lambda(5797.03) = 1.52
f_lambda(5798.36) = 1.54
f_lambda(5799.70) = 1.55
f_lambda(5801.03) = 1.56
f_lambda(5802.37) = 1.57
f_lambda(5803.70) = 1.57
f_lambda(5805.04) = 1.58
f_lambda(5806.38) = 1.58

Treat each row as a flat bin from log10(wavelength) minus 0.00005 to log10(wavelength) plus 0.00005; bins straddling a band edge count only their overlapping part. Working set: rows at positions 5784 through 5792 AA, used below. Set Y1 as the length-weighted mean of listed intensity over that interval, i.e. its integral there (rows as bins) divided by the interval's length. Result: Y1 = 1.51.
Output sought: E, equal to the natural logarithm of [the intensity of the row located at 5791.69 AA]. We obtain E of 0.412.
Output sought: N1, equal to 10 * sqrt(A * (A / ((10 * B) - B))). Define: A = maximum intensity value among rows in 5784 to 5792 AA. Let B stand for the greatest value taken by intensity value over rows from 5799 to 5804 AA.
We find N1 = 4.04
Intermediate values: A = 1.52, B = 1.57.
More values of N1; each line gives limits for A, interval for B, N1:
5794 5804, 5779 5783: 4.26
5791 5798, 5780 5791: 4.11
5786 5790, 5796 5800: 4.07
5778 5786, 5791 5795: 4.11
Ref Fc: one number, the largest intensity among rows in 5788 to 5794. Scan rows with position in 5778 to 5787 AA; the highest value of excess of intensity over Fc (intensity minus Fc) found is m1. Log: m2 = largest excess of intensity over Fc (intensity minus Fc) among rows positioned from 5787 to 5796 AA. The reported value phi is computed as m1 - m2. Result 0.00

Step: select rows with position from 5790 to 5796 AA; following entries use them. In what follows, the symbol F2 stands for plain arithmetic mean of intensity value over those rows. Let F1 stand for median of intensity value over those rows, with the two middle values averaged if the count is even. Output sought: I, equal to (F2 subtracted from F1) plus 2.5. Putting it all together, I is 2.504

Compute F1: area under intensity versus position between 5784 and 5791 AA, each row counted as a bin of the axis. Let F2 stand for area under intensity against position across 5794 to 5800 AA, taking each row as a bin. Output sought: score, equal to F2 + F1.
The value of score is 19.8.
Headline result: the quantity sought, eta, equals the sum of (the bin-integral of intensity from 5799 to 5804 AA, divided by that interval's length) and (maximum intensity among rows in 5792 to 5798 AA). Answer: 3.083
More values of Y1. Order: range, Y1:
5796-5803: 1.55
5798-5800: 1.54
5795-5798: 1.52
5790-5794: 1.51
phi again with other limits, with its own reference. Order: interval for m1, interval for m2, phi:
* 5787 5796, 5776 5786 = 0.00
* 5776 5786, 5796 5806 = -0.06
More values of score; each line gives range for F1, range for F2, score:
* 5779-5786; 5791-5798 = 21.2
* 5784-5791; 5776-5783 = 21.2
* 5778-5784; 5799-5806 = 20.0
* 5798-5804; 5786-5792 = 18.4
